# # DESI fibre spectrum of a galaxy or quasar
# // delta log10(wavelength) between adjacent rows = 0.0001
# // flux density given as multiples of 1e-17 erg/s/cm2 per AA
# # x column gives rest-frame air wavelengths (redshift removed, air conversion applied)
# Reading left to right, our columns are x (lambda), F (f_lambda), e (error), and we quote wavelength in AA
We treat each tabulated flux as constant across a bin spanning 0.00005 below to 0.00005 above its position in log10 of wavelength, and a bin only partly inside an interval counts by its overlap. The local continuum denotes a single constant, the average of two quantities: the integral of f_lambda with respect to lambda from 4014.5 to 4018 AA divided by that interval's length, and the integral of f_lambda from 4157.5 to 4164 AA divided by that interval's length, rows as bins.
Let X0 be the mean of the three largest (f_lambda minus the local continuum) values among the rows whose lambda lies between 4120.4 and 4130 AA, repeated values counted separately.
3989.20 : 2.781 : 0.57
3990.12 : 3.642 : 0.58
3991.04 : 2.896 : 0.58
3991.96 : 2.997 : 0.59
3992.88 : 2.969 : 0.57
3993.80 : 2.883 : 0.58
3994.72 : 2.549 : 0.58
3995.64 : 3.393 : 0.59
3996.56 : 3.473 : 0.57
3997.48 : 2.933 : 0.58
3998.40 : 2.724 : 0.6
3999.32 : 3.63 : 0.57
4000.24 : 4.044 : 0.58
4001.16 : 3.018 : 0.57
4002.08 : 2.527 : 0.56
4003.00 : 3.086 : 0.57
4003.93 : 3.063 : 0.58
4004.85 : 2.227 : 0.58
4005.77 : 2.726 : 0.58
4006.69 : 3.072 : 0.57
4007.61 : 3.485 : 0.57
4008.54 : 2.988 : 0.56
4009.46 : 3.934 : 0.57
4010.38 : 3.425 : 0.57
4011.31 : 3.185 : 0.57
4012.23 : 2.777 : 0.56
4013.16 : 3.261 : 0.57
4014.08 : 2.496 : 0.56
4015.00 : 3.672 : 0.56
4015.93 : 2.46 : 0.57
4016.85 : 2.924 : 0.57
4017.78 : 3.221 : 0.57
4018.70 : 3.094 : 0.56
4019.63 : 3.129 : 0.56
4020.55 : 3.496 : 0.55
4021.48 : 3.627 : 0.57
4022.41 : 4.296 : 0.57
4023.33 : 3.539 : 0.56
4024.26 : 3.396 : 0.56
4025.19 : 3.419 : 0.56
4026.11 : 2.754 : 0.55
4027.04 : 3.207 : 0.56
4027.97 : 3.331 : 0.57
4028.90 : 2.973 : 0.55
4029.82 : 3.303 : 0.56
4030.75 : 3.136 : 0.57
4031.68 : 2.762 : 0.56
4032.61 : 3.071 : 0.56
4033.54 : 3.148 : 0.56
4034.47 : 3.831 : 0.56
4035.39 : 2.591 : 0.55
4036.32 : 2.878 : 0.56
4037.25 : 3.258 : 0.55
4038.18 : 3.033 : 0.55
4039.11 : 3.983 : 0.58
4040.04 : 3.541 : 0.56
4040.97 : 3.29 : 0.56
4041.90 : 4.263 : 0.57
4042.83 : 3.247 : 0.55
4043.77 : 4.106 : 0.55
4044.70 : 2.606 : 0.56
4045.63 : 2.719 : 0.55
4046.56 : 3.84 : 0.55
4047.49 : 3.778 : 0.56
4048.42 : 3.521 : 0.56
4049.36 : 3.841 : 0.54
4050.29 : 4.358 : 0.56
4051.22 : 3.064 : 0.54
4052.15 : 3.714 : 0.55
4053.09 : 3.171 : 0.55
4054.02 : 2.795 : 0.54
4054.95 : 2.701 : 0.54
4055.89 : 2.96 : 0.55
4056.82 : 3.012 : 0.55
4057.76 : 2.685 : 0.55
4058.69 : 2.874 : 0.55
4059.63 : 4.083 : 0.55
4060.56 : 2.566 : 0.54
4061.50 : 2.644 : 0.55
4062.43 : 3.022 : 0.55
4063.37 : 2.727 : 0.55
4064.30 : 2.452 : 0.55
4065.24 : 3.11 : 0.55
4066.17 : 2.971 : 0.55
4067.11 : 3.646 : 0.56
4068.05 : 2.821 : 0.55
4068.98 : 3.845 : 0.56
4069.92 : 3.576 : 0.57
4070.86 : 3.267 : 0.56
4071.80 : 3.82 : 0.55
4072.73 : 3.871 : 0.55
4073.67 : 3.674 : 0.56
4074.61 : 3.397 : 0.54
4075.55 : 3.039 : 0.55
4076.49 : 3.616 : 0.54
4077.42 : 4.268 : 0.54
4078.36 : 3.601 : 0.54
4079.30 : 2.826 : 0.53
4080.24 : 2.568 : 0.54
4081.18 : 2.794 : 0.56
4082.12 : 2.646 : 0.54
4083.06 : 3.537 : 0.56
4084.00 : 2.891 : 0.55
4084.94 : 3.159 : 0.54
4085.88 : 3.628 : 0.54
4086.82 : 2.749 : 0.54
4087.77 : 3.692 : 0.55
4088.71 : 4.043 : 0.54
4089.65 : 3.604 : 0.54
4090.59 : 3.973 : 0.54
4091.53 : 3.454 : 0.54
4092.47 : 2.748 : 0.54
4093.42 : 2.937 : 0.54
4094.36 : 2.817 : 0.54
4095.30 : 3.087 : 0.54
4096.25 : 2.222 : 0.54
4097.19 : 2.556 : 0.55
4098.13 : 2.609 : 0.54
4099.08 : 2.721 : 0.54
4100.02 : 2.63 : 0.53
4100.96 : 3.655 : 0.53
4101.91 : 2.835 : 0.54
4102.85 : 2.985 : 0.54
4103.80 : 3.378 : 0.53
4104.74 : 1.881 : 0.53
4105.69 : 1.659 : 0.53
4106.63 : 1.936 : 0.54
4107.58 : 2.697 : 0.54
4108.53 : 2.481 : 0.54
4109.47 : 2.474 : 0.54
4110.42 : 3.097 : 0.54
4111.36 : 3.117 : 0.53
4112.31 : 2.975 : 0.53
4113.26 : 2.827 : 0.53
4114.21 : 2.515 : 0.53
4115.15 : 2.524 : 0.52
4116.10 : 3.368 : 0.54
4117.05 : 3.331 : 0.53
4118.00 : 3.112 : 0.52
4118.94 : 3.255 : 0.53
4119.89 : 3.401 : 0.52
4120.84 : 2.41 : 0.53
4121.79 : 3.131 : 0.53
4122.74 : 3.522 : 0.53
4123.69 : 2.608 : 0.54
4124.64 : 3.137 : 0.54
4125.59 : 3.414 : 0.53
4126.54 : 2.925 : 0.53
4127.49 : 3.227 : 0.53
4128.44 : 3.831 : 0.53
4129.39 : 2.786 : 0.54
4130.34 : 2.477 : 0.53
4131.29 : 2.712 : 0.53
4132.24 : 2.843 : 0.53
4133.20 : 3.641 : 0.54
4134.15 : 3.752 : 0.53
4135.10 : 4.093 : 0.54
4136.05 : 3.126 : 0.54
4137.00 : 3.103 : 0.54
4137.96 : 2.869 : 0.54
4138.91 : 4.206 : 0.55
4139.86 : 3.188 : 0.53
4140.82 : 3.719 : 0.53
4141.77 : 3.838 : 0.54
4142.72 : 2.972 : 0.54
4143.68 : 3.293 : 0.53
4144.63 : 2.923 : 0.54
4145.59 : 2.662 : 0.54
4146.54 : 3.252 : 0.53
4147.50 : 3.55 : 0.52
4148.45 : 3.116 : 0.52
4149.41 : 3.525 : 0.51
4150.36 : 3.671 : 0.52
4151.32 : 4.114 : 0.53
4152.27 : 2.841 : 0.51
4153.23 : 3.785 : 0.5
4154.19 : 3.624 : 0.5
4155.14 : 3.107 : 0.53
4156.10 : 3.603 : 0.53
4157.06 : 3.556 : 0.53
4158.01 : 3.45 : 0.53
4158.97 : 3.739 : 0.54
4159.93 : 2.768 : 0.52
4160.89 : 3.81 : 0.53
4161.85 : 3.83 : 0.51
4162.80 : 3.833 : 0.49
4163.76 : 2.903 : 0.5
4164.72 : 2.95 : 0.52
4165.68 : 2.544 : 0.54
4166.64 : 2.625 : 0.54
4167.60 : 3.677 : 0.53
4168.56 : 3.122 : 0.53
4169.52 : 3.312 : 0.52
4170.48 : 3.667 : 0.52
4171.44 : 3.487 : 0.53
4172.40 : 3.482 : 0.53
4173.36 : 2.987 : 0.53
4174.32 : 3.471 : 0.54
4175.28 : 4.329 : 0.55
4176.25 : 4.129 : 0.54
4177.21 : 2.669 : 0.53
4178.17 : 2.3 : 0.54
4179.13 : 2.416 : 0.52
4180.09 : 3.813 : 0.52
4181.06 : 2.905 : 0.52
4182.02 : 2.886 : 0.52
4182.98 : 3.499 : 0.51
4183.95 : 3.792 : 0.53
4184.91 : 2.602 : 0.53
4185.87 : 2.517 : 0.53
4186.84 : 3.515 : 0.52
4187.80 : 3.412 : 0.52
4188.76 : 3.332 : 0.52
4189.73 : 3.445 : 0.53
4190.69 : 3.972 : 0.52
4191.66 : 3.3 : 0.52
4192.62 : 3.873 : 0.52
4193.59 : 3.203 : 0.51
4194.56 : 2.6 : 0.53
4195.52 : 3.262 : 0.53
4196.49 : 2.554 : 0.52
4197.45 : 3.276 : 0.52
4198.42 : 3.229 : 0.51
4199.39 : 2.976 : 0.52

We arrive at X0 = 0.31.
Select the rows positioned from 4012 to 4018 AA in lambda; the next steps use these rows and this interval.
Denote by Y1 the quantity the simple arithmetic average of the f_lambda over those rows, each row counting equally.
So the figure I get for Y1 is 2.97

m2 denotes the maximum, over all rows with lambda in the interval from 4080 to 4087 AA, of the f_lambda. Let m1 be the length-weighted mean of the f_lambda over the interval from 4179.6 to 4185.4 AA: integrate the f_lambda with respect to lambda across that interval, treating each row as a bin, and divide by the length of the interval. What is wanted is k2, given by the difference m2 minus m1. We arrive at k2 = 0.4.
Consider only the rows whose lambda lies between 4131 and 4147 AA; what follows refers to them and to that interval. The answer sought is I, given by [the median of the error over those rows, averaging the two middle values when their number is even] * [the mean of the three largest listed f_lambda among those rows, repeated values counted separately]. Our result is 2.18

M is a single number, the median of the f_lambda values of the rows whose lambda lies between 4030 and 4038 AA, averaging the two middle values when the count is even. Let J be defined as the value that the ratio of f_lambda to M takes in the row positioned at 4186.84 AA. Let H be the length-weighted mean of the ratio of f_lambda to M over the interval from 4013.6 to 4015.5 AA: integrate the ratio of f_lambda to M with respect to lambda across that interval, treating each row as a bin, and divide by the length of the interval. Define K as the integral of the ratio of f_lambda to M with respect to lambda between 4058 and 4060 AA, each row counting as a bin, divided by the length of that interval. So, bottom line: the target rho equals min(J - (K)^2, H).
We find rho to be -0.04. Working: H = 0.99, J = 1.1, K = 1.08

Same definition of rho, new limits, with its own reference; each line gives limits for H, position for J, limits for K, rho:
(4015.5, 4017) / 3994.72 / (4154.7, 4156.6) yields -0.34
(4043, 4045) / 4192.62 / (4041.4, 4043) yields -0.28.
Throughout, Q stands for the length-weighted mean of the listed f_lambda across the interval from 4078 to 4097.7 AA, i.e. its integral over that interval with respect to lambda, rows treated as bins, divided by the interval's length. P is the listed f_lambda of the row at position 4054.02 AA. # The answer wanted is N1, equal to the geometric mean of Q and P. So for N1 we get 2.95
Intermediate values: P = 2.795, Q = 3.12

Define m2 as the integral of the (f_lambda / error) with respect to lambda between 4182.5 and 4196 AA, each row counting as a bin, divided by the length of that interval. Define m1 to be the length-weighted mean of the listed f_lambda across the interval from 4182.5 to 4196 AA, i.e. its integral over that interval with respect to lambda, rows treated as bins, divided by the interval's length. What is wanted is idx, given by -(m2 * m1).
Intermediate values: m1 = 3.31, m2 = 6.33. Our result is -21.0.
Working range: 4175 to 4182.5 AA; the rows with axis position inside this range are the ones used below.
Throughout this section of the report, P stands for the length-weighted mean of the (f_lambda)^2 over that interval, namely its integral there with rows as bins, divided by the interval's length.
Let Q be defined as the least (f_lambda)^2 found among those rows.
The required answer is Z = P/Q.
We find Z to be 2.0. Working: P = 10.4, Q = 5.3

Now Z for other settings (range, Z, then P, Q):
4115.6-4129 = 1.8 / 10.3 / 5.8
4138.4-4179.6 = 2.2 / 11.5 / 5.3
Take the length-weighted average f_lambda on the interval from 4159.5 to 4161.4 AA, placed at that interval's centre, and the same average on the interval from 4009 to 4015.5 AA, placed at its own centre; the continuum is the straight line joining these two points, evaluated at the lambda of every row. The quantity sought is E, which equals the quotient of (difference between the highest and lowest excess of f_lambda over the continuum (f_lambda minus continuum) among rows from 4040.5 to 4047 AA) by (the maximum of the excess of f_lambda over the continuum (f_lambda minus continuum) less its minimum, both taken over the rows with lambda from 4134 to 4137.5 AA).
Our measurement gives 1.67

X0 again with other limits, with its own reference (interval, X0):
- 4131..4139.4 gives 0.74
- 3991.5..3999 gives 0.01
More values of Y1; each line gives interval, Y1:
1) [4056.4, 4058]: 2.85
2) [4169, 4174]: 3.39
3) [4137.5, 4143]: 3.47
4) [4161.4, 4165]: 3.38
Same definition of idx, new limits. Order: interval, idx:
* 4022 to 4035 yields -19.3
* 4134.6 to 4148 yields -20.8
